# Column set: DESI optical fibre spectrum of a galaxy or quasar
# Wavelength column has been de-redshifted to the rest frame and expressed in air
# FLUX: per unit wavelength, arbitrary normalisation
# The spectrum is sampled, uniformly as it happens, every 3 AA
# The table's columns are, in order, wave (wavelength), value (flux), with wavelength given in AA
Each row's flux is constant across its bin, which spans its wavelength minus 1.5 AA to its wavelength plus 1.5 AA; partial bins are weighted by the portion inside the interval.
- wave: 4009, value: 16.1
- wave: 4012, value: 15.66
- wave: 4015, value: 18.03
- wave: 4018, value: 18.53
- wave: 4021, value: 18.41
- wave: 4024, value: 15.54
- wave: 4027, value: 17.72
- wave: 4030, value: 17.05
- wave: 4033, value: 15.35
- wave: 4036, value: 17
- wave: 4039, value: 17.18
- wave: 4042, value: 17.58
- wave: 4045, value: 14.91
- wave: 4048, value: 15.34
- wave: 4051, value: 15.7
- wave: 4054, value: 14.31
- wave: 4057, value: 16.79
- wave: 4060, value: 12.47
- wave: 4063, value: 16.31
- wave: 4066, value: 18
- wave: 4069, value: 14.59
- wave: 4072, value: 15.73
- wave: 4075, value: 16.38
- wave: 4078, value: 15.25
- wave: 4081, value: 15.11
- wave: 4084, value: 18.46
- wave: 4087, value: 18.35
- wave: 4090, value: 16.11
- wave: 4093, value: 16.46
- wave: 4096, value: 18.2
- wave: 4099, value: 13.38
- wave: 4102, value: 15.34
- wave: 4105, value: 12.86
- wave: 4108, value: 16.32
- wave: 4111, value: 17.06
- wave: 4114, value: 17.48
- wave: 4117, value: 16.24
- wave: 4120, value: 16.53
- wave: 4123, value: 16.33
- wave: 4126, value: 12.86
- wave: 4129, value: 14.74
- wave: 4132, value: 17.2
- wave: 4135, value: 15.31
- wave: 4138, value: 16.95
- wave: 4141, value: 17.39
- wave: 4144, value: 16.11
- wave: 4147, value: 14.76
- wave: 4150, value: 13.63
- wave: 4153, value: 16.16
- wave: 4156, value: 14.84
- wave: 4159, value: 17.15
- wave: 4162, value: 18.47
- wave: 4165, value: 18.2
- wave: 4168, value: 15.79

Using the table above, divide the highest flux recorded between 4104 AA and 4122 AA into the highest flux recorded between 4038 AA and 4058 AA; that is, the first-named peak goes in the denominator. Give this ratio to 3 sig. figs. 1.01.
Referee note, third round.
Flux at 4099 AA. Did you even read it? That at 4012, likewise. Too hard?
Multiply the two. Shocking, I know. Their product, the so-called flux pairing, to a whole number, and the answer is 210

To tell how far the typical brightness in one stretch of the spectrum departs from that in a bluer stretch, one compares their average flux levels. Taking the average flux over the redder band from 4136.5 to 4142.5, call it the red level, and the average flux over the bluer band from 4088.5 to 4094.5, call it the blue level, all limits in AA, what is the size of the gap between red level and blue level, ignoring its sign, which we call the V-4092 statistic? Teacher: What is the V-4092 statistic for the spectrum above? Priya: 0.9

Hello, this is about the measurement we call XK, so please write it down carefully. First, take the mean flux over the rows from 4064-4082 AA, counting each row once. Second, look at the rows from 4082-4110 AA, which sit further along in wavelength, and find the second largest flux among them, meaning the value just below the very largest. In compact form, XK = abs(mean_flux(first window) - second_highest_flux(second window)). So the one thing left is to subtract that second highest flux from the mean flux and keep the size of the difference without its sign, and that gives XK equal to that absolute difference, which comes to 2.5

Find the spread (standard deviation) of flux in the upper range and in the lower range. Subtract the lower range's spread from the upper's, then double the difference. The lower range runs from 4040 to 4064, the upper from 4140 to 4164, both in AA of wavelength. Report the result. 0.02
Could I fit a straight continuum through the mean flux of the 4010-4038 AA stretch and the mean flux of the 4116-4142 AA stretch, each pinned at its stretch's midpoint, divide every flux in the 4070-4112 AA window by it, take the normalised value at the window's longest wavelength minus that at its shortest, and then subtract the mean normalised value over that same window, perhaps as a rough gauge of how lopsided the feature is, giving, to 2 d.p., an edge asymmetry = -0.88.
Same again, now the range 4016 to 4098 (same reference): -0.95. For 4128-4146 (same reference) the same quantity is -0.93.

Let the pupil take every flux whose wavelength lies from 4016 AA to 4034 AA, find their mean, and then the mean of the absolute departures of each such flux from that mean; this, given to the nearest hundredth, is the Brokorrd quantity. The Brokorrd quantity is 1.12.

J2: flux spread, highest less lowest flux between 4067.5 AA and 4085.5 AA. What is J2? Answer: 3.9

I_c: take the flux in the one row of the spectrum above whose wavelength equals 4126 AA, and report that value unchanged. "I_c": 12.86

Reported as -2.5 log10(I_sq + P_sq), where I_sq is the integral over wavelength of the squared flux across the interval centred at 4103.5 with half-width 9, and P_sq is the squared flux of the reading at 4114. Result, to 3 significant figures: -9.18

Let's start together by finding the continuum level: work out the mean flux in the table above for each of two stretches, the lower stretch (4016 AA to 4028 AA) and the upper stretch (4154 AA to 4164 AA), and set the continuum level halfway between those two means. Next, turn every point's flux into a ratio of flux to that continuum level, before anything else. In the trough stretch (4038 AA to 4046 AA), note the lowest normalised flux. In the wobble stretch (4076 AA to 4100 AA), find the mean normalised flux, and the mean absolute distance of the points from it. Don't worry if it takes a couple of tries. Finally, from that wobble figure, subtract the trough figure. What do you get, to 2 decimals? -0.78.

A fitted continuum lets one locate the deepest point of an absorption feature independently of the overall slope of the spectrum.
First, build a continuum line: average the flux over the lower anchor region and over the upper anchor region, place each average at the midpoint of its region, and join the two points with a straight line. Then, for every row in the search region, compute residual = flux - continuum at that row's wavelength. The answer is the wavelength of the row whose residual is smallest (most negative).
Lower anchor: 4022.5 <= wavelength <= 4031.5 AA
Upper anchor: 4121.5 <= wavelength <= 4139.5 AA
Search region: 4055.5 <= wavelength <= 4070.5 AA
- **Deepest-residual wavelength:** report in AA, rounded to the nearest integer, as 4060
